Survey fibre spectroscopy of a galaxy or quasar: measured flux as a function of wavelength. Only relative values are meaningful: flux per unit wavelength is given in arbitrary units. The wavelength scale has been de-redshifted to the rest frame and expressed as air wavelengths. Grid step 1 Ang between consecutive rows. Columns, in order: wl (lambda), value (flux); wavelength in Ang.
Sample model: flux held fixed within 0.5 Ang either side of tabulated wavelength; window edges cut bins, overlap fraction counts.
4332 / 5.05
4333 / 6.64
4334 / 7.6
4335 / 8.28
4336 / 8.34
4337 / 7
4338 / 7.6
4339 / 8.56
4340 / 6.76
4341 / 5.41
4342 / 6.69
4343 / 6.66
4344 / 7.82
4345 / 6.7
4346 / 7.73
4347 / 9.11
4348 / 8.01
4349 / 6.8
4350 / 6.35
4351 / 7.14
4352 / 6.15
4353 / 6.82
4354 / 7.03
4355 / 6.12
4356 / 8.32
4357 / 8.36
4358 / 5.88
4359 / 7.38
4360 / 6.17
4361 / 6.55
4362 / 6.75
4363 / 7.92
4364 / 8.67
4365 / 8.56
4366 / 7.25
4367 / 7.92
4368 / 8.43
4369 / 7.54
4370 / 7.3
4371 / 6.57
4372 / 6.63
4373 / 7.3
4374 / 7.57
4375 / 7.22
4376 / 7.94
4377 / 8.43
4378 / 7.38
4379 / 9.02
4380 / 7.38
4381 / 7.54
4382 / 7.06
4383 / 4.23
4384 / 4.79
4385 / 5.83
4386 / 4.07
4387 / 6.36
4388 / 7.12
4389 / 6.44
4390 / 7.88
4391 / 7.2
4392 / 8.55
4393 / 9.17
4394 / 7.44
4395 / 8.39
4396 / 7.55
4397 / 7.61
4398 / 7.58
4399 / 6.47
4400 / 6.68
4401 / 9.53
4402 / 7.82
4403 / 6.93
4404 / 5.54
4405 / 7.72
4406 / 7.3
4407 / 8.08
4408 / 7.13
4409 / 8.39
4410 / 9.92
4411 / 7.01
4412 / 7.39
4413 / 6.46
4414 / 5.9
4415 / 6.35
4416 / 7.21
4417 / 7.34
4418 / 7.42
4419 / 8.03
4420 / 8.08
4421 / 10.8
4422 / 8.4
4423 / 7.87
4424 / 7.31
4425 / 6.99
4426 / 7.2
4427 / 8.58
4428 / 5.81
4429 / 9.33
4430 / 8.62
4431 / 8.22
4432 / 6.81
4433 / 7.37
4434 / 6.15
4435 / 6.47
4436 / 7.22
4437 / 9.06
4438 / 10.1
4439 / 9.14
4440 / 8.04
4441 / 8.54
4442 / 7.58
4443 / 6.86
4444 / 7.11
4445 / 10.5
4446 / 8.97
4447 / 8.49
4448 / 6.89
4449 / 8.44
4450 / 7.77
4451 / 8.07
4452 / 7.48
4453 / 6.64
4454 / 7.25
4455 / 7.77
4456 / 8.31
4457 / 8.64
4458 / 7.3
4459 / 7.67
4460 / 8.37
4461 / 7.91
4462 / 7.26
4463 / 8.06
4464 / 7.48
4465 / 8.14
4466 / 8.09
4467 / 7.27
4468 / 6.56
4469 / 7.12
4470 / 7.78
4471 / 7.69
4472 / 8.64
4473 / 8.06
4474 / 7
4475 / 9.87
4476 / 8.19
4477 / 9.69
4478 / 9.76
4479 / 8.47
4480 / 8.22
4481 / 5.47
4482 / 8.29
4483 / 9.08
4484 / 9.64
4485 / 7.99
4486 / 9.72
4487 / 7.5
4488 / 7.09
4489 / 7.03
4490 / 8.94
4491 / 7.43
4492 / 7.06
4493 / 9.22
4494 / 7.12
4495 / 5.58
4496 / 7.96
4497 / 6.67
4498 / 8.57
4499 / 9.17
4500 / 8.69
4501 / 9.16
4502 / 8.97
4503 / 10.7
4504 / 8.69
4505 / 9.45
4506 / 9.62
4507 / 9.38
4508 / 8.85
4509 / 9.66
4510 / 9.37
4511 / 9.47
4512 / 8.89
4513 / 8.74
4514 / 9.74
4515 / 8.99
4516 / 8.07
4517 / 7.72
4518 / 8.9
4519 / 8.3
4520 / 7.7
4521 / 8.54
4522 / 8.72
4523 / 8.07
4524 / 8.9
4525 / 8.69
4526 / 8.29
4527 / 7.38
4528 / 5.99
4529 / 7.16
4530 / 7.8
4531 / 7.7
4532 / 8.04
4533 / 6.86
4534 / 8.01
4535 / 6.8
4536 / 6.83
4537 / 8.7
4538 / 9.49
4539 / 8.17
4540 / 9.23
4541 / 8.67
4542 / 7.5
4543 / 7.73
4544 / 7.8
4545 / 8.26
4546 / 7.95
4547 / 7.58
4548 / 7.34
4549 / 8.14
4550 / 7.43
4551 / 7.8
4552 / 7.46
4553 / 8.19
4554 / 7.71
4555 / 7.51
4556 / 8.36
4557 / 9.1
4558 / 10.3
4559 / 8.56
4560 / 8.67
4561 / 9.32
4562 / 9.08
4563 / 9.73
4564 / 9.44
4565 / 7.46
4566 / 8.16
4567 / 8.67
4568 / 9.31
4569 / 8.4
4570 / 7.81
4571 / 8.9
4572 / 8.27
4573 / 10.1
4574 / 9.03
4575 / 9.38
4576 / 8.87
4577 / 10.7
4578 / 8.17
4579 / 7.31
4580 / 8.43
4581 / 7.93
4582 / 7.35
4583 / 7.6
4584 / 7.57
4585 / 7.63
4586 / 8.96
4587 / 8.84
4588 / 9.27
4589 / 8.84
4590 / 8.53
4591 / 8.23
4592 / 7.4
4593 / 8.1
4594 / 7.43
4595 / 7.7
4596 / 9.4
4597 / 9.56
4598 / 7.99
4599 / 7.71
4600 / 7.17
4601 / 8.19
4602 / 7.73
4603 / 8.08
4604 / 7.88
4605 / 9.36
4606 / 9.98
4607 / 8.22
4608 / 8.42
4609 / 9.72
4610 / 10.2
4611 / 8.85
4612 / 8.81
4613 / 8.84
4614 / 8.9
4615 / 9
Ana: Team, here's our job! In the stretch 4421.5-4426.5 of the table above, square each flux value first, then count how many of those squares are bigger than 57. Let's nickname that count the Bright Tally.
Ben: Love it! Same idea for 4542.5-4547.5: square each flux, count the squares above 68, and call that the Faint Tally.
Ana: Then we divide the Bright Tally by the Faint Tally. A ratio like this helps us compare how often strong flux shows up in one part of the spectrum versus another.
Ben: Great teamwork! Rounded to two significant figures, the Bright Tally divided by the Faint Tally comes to 2.0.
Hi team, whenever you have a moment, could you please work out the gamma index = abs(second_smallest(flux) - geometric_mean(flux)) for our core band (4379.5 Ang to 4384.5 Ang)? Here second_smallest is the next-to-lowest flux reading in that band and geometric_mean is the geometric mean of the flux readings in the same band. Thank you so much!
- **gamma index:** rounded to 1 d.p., 1.2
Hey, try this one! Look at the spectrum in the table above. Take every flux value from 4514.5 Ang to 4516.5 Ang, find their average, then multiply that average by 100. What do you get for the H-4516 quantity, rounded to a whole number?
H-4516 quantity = 853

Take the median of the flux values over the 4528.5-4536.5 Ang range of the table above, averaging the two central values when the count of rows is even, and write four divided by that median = 0.538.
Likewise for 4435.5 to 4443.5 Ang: 0.483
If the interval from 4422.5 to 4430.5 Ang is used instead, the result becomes 0.527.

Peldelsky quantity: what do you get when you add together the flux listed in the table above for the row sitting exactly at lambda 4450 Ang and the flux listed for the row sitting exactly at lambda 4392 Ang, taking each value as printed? 16.3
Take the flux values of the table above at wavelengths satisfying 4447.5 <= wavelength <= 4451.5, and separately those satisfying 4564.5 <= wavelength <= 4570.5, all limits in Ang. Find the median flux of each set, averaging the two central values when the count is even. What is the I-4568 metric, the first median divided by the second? 0.96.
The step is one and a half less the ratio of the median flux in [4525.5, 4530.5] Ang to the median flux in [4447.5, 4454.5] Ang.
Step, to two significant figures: 0.51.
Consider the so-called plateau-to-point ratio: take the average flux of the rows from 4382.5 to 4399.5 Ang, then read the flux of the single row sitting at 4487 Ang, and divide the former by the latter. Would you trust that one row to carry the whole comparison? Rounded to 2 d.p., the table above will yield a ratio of 0.92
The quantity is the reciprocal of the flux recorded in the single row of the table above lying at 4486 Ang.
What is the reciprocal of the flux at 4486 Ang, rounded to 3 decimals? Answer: 0.103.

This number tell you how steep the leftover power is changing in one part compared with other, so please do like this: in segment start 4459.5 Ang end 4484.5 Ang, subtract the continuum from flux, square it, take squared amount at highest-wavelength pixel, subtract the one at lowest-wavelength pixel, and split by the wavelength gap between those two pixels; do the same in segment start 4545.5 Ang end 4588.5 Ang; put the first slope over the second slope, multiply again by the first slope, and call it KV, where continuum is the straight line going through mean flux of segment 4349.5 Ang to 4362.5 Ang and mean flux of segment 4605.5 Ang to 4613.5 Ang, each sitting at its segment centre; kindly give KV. -1.6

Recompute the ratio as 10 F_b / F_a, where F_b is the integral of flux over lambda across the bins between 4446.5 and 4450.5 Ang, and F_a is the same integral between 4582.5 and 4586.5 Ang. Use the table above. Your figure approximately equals 9.9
